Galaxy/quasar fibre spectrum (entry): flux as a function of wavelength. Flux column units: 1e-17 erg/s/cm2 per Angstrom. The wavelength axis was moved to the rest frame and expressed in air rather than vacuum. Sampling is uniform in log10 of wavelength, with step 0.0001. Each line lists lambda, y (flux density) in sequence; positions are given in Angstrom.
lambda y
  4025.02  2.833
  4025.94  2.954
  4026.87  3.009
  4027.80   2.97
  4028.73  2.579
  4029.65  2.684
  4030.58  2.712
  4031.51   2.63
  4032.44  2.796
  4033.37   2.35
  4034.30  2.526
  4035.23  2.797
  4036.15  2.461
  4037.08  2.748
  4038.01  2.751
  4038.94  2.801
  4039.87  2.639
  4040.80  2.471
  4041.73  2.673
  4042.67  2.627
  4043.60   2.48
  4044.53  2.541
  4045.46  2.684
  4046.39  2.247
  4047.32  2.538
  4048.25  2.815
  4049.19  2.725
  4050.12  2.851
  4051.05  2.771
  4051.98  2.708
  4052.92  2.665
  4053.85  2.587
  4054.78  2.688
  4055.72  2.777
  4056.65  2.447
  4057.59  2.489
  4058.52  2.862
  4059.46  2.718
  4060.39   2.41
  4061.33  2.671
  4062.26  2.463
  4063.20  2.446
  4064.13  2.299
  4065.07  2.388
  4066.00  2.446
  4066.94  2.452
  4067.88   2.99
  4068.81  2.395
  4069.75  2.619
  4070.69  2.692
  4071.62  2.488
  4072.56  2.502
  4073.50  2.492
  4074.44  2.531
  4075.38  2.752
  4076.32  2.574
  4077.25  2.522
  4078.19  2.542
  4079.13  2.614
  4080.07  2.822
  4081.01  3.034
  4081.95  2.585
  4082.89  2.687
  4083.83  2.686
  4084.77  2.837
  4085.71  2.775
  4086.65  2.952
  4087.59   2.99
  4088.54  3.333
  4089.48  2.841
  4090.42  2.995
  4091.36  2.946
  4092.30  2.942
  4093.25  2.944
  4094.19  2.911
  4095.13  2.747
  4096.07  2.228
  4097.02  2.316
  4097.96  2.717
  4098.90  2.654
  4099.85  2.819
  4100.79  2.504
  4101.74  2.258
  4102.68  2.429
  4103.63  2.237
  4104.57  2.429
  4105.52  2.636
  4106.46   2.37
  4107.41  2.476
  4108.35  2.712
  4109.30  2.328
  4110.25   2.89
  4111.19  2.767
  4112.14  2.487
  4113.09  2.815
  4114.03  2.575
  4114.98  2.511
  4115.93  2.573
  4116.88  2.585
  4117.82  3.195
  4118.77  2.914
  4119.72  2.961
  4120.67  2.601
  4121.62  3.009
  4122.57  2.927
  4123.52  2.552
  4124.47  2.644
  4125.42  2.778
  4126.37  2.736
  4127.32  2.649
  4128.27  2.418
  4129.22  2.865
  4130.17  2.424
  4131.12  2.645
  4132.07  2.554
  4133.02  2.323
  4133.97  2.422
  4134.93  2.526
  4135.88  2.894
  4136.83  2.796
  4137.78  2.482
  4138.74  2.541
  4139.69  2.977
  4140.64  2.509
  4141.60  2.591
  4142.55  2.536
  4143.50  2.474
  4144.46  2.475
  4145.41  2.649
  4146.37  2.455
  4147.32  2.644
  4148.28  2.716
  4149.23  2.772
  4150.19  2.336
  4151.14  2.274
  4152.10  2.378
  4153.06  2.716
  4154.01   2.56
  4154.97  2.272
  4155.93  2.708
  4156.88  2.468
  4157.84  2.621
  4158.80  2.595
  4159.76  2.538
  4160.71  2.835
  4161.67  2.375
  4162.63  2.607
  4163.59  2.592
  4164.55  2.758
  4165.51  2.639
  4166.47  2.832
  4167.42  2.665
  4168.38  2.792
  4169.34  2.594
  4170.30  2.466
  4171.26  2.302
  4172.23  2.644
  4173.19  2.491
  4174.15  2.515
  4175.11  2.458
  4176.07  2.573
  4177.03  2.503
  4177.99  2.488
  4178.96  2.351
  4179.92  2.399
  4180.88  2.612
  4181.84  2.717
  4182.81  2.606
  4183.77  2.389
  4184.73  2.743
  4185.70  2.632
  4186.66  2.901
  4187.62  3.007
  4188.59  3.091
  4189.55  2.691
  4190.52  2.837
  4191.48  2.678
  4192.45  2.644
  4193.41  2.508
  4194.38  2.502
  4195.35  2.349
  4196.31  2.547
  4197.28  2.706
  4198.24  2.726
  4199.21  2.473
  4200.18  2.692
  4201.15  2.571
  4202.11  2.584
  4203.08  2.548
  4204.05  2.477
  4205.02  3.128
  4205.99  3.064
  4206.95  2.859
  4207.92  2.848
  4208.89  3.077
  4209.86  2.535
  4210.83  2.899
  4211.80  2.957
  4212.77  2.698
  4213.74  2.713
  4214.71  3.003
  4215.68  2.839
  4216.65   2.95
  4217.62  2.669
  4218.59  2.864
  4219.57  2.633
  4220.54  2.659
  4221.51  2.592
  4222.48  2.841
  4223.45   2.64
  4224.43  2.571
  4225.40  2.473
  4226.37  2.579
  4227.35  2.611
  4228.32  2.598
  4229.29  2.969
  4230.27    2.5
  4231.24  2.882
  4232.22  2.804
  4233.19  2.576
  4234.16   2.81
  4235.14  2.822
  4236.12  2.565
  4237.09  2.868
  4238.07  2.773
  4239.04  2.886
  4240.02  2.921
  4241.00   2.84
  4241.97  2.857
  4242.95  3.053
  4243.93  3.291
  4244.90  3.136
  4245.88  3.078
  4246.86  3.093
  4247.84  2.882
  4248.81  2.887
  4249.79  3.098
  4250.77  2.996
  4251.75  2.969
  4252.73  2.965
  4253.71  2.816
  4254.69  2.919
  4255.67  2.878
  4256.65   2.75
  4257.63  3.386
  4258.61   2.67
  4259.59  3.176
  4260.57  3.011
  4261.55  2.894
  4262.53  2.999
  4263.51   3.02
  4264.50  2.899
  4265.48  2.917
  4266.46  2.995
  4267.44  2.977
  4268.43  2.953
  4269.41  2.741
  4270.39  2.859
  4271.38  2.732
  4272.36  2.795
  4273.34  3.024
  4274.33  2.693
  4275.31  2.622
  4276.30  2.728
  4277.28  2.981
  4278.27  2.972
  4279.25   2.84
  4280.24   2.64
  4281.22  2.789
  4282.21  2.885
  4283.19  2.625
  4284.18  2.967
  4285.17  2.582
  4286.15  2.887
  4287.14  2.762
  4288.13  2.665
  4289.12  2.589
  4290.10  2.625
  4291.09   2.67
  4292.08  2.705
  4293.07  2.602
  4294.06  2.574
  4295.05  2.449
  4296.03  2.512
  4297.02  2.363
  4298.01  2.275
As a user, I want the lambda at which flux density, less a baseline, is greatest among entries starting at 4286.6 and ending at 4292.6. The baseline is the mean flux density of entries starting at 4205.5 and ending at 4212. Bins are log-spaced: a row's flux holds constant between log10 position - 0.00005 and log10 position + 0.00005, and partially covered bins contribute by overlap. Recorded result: 4287.14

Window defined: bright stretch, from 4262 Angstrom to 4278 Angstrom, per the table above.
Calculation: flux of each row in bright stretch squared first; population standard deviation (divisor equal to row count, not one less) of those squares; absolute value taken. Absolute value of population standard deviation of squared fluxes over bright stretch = 0.73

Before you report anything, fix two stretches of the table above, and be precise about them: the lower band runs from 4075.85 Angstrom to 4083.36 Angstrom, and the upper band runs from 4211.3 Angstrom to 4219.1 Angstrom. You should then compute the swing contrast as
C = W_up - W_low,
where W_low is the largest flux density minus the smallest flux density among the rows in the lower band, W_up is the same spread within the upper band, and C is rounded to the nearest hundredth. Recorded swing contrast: -0.18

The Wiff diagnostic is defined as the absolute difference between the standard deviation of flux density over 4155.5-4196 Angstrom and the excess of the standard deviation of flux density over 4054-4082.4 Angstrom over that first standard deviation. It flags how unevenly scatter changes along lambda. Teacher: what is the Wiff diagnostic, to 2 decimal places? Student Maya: 0.17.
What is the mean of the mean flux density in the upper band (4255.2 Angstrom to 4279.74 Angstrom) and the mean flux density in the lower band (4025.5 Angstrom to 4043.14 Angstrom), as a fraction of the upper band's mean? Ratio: 0.96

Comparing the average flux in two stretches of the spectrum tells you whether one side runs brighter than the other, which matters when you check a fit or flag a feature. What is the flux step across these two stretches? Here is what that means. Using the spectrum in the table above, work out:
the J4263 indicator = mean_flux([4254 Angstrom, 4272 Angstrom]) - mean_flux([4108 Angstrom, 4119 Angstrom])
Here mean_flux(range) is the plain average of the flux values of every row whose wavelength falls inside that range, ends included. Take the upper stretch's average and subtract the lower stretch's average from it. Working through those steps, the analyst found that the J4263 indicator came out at 0.24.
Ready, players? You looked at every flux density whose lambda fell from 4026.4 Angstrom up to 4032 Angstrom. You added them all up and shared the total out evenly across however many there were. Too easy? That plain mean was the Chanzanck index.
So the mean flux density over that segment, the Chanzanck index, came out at 2.76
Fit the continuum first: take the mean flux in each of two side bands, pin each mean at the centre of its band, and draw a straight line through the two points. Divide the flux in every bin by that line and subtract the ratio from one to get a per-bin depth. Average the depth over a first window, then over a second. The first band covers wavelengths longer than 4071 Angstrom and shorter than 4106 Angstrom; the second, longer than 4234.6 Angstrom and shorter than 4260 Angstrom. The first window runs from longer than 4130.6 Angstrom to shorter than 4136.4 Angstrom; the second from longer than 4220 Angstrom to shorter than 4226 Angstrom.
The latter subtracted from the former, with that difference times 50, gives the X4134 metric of -1.2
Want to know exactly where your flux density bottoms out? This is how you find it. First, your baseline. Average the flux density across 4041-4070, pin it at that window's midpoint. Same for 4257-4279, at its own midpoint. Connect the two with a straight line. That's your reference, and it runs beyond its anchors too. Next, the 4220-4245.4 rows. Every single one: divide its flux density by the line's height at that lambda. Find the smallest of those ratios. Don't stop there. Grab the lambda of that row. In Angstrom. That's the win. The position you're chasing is 4225.40 Angstrom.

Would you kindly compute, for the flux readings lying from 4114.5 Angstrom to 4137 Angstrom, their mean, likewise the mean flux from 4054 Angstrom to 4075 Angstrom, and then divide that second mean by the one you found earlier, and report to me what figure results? 0.95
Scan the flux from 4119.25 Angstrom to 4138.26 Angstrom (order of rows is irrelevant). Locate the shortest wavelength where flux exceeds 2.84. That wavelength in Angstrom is 4119.72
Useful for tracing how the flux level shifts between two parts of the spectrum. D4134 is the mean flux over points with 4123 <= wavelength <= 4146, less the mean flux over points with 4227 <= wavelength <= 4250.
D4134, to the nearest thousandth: -0.264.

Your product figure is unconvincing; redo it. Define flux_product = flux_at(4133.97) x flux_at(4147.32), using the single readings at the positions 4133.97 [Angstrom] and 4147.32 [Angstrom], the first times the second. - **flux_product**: 6.40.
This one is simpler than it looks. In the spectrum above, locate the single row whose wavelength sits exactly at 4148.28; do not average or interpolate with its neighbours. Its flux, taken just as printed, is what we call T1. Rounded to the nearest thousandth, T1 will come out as 2.716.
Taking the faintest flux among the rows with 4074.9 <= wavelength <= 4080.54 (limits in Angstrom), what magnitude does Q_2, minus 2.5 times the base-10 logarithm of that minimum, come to -1.00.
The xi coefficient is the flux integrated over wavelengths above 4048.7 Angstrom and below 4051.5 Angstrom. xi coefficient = 7.8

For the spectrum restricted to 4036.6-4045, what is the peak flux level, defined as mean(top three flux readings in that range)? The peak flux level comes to 2.77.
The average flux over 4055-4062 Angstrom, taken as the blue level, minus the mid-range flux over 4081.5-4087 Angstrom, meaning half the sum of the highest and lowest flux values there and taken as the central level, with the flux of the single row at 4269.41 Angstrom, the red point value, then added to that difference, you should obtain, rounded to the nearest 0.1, 2.6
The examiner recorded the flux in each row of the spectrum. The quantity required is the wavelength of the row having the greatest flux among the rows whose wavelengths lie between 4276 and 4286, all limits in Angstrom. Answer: 4277.28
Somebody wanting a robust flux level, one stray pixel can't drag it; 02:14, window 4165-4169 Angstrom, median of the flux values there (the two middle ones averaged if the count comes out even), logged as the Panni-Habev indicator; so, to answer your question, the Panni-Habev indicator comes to 2.73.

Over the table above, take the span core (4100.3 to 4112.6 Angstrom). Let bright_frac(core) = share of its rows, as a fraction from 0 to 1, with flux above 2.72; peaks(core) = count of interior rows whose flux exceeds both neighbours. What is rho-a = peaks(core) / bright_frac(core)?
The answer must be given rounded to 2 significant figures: 26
